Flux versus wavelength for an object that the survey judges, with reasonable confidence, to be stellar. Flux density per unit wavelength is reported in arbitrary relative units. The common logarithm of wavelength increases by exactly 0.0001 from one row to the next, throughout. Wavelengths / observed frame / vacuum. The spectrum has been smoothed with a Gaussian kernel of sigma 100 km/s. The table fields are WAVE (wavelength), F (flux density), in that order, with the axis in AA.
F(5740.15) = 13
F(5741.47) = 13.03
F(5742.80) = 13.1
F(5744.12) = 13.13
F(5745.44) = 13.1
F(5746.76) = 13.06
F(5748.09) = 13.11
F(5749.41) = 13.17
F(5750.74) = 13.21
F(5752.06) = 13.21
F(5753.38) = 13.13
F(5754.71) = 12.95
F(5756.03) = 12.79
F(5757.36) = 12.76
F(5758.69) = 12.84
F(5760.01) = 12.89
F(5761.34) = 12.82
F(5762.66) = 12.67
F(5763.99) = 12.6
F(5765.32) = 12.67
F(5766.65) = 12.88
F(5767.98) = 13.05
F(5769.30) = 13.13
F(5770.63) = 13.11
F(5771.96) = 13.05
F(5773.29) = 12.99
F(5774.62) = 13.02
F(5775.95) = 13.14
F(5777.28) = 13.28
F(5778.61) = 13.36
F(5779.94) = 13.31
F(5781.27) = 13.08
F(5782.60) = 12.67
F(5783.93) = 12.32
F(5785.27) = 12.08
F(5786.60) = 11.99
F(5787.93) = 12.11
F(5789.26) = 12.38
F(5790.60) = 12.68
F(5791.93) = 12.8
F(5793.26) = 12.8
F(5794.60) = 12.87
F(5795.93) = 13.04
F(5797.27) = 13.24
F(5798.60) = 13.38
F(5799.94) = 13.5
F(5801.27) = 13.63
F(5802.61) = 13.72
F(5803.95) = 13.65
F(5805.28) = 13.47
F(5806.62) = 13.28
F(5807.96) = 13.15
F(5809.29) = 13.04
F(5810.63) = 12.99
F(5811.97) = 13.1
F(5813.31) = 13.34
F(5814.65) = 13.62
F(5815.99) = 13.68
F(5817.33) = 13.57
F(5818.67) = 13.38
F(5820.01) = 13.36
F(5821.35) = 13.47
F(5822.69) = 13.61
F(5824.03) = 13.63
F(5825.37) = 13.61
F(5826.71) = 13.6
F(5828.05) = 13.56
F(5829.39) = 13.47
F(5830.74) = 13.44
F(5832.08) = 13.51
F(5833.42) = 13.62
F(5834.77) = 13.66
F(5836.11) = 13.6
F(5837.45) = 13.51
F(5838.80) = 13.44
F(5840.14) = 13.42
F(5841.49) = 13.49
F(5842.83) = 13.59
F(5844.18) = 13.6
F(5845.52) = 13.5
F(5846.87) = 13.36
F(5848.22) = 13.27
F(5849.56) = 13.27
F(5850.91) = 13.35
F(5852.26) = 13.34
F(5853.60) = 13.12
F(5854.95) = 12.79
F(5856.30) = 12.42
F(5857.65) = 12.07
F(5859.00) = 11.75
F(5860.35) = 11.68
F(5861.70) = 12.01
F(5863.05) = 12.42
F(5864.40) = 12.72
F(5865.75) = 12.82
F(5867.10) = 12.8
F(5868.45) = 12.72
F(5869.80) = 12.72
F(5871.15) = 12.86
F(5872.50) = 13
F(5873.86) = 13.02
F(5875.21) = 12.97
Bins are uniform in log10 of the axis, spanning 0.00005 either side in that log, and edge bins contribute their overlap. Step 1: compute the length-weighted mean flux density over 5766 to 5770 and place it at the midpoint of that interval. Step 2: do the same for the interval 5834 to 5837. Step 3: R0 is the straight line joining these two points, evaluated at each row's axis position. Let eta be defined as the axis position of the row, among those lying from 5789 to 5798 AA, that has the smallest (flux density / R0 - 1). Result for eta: 5789.26 AA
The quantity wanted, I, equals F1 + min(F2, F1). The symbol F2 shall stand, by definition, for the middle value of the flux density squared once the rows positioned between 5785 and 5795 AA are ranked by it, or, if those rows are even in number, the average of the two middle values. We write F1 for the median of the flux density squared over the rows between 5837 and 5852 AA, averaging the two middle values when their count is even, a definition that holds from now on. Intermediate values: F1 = 181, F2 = 157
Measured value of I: 338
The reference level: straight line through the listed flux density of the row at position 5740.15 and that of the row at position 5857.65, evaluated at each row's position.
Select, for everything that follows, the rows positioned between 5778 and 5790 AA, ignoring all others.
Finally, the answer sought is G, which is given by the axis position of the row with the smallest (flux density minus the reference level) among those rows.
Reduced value 5786.60 AA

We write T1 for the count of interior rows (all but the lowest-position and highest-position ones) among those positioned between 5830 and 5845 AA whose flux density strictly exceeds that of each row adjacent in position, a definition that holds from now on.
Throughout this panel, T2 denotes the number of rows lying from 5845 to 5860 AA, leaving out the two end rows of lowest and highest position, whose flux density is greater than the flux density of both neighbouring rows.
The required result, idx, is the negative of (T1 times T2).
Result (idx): -1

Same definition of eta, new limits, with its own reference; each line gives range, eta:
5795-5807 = 5795.93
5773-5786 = 5785.27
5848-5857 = 5856.30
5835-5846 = 5840.14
